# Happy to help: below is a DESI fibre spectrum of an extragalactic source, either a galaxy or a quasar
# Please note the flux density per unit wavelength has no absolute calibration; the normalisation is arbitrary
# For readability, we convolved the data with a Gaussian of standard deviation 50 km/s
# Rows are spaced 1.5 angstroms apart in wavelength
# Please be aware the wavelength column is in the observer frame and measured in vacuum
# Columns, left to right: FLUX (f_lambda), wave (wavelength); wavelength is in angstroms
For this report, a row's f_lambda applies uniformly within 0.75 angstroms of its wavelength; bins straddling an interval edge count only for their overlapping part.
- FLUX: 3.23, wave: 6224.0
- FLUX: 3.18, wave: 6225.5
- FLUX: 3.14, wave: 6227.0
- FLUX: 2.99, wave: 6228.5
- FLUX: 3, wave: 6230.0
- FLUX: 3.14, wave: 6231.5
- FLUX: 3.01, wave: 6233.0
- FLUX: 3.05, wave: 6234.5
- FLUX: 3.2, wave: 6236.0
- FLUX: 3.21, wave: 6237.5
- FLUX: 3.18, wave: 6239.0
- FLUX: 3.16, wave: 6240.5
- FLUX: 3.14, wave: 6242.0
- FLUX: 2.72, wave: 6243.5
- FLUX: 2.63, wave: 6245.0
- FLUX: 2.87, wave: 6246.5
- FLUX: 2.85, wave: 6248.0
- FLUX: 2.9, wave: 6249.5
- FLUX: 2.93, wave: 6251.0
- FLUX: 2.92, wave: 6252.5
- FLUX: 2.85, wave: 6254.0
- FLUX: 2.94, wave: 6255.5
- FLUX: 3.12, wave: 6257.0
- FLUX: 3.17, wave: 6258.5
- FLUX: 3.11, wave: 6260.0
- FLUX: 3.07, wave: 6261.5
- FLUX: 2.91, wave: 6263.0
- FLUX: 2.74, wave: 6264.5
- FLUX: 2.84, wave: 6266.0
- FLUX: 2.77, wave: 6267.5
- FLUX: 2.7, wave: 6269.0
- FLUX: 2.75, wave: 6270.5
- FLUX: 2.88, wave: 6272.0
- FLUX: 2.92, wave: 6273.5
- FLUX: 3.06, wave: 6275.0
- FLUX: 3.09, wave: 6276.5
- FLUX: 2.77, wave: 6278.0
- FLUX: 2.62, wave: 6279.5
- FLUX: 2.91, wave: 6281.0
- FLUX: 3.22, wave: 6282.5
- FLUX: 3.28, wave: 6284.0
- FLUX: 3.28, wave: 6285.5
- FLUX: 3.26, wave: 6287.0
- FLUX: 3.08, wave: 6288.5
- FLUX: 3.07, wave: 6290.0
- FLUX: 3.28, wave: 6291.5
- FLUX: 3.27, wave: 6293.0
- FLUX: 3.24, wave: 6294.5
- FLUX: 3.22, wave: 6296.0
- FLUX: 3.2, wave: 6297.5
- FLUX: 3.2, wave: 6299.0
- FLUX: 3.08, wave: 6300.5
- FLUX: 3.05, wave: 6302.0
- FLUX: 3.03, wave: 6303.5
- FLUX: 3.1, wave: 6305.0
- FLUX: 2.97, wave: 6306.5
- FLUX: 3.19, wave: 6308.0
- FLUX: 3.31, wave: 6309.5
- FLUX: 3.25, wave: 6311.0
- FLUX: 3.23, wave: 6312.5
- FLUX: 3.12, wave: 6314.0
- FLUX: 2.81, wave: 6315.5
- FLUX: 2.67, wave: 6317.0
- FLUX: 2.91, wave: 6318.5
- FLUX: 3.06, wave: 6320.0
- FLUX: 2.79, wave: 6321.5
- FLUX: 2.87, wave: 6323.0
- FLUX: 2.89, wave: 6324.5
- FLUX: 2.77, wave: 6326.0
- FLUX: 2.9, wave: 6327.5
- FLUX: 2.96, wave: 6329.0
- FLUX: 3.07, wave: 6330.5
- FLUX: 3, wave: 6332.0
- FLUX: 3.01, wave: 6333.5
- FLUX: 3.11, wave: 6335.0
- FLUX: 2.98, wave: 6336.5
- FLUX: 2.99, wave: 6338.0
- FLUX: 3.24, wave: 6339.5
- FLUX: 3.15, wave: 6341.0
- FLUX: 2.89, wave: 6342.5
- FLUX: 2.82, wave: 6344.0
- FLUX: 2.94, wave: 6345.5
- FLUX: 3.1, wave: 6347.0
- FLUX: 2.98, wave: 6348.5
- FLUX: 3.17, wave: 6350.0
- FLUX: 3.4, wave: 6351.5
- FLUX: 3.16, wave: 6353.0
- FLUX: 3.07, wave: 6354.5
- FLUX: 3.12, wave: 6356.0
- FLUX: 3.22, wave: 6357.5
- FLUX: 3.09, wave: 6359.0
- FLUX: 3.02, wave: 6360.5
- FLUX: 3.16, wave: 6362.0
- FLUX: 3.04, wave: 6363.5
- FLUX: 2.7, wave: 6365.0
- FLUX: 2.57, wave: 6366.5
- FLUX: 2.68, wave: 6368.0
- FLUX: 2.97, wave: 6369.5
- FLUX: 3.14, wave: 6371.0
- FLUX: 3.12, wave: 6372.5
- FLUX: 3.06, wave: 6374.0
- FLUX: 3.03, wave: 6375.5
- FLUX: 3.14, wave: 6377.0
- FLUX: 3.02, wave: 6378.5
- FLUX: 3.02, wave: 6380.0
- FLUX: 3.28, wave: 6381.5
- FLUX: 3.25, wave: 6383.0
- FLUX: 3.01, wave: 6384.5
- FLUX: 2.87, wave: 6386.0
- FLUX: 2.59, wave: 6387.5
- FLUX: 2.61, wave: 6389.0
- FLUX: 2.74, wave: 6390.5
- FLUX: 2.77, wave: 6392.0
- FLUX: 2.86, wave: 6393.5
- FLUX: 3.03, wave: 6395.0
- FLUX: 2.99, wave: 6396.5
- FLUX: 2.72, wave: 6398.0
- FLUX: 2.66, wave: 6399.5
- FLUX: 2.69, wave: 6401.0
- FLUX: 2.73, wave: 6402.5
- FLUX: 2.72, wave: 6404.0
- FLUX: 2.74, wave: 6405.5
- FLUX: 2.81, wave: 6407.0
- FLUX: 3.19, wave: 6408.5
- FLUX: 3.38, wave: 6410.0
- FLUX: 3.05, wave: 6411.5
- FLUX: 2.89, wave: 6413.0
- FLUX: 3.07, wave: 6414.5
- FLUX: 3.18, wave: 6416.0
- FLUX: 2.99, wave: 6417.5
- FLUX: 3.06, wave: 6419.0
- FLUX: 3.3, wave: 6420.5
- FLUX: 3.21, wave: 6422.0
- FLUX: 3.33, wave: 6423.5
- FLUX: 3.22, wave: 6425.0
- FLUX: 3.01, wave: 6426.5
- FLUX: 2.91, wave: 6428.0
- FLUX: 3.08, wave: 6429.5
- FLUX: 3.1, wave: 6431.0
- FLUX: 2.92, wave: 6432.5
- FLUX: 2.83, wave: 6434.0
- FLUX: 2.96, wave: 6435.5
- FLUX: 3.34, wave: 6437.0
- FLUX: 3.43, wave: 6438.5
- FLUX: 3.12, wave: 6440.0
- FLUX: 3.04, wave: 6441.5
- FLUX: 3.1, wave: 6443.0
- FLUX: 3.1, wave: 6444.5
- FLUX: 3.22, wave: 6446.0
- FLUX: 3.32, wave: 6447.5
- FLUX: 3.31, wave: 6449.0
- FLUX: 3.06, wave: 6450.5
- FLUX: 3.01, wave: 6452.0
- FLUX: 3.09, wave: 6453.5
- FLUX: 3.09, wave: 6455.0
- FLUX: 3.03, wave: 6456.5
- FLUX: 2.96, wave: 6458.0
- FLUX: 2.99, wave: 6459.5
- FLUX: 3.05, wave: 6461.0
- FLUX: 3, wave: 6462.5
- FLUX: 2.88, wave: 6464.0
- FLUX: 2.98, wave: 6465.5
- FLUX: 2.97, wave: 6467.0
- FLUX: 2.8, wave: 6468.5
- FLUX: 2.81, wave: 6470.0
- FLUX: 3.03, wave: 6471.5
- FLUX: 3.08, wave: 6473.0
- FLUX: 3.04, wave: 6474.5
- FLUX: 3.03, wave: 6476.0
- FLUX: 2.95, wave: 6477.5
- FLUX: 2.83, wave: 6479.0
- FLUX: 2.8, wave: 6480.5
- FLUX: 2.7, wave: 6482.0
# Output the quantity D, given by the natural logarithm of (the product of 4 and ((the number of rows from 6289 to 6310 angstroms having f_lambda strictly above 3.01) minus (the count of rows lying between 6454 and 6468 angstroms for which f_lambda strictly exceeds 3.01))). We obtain 3.7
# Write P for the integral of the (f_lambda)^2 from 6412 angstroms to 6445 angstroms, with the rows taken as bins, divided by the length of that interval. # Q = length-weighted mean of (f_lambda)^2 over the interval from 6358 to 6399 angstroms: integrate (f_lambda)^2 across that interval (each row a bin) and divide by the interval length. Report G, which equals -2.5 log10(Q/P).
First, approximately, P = 9.63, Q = 8.7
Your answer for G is 0.11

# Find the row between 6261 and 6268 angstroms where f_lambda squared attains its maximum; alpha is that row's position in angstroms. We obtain 6261.5 angstroms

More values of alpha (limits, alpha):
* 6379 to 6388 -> 6381.5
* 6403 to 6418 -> 6410.0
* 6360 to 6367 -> 6362.0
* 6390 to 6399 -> 6395.0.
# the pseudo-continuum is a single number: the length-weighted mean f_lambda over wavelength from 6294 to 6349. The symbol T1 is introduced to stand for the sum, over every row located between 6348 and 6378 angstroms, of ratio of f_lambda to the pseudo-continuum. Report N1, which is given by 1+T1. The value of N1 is 21.1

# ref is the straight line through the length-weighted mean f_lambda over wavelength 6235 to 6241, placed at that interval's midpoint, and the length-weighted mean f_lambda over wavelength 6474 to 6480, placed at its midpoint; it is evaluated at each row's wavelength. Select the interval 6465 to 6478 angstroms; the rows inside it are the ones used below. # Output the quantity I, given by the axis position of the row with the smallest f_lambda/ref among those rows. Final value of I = 6468.5 angstroms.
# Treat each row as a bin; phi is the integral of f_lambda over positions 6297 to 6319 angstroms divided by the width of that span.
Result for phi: 3.08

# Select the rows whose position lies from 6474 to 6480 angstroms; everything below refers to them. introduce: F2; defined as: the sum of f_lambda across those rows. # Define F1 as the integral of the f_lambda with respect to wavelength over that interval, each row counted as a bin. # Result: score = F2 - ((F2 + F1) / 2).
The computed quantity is -2.9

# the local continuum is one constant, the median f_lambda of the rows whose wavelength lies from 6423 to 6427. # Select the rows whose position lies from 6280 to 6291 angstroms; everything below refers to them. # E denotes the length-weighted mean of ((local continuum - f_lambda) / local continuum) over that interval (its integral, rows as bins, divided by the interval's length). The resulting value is 0.022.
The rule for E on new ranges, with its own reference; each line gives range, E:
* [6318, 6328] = 0.105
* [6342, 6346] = 0.106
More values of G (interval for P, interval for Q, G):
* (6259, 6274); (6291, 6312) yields -0.21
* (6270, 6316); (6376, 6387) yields 0.01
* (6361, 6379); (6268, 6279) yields 0.07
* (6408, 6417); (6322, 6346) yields 0.11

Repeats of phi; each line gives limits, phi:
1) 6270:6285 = 2.96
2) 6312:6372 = 2.99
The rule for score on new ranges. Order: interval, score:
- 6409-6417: -4.7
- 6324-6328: -1.4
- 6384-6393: -4.1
